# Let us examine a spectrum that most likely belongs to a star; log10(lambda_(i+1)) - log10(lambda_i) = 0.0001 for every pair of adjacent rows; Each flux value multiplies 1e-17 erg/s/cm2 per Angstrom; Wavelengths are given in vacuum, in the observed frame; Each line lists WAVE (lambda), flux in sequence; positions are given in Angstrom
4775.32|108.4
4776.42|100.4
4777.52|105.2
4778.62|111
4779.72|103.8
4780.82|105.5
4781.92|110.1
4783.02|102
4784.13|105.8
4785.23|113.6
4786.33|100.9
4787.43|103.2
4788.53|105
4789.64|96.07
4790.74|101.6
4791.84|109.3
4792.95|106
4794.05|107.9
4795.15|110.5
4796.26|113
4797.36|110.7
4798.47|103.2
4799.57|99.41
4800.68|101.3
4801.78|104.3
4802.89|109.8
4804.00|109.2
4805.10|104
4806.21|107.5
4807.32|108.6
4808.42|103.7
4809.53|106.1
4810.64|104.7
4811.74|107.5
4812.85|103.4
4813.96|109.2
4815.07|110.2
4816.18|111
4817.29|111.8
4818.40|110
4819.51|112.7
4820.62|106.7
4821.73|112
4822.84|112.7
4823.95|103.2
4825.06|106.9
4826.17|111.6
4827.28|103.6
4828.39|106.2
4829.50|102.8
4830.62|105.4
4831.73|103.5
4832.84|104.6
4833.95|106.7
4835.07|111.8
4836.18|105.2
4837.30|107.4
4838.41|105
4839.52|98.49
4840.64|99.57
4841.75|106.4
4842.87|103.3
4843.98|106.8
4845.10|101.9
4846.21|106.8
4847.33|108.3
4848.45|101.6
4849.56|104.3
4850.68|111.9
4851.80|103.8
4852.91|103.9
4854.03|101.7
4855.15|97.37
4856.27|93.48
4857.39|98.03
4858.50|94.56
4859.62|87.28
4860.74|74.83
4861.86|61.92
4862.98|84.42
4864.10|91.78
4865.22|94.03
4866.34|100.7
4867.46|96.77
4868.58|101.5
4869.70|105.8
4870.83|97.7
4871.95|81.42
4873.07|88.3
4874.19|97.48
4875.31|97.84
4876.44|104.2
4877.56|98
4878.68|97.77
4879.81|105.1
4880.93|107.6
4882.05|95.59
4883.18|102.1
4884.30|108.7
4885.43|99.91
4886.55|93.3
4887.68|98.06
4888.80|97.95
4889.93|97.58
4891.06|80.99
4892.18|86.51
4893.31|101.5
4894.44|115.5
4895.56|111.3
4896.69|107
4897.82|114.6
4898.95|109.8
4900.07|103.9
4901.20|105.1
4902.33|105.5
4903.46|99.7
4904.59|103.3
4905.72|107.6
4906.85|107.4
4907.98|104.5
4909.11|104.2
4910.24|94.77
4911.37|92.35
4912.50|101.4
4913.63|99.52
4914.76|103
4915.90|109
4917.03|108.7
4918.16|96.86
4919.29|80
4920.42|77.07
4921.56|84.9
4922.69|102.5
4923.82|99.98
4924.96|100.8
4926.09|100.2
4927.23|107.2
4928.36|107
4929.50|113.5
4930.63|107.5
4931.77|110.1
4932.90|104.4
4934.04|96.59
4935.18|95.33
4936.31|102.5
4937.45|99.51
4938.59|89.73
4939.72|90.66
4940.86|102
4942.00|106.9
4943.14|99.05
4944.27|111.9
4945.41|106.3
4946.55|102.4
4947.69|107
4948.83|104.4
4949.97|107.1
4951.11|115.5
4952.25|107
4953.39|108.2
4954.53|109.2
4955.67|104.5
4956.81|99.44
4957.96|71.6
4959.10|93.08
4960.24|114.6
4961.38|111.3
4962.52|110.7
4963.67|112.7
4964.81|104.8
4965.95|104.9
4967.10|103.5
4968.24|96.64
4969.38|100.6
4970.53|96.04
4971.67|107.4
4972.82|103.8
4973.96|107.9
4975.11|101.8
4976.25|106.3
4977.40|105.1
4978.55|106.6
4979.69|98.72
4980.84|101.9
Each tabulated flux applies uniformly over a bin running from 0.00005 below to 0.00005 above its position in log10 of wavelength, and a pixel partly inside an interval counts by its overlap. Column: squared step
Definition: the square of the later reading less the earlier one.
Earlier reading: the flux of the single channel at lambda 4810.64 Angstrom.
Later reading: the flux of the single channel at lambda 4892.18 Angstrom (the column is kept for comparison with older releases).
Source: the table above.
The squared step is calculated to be 331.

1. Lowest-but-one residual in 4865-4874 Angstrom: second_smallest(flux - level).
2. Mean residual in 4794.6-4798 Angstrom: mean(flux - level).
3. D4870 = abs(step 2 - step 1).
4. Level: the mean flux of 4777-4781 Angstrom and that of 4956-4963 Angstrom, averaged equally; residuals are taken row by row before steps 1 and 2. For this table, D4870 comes 23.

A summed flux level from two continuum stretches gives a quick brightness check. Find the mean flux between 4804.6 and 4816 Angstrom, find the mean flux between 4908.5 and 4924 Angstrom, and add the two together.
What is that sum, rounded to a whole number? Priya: 203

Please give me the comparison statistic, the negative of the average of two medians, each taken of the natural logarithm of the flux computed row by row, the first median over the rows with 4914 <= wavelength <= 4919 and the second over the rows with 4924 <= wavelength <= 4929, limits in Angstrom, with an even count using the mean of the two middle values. -4.652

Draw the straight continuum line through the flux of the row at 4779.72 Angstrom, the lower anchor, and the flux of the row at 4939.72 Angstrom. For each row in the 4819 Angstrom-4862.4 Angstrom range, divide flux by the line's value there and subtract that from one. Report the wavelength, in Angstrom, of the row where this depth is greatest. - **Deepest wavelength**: 4861.86 Angstrom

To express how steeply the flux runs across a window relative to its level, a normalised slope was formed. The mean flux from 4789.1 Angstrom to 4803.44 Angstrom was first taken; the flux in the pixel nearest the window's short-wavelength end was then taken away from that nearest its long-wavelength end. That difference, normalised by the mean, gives 0.13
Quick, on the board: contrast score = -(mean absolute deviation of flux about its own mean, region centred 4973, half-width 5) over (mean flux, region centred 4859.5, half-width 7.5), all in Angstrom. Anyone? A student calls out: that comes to -0.040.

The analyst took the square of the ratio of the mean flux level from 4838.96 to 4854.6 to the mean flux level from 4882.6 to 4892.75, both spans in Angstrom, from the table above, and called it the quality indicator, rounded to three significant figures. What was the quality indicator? 1.18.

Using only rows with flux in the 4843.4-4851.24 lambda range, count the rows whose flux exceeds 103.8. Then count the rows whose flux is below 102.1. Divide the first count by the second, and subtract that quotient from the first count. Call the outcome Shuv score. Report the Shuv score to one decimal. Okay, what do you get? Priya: 2.5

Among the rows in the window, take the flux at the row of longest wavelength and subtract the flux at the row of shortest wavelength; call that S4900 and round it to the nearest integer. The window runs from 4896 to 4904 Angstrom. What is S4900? -7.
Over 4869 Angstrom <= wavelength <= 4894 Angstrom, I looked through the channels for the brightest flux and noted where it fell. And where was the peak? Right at 4884.30 Angstrom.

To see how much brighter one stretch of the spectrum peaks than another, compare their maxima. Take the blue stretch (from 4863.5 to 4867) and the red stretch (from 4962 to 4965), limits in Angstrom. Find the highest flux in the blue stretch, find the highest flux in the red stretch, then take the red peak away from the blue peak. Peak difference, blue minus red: -12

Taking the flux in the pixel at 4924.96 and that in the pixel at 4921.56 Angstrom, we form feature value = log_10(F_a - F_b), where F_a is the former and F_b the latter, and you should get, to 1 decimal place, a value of 1.2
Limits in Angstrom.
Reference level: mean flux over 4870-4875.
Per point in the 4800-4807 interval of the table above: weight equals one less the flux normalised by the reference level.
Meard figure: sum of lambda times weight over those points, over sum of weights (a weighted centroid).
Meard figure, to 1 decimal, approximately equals 4803.6 Angstrom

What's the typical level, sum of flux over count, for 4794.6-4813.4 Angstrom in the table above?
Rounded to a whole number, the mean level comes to 106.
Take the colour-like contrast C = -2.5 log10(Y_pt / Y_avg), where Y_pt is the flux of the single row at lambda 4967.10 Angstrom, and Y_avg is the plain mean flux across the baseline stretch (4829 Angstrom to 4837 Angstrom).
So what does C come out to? 0.02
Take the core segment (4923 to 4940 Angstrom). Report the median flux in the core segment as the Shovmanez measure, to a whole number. 101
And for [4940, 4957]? 107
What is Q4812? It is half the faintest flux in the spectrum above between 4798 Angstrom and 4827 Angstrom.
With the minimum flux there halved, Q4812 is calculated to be 50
